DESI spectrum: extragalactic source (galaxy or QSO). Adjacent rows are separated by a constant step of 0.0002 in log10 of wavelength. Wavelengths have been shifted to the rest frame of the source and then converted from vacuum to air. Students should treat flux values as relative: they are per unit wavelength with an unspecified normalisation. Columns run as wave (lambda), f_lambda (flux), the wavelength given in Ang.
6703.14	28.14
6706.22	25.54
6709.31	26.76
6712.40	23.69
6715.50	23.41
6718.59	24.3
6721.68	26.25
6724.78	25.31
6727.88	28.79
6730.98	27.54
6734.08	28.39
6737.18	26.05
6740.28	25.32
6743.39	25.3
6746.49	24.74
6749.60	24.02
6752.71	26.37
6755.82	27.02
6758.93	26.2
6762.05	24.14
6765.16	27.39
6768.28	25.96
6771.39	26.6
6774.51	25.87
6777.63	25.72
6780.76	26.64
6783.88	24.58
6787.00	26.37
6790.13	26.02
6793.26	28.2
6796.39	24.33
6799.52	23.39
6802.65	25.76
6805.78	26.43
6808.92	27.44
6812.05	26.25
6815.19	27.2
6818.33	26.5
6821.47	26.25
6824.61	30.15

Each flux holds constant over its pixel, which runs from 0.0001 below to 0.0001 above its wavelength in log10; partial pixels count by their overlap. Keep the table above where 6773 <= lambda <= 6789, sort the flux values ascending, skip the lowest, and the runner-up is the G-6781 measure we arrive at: 25.72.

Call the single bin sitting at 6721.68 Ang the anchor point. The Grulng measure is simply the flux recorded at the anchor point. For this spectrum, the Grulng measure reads 26.25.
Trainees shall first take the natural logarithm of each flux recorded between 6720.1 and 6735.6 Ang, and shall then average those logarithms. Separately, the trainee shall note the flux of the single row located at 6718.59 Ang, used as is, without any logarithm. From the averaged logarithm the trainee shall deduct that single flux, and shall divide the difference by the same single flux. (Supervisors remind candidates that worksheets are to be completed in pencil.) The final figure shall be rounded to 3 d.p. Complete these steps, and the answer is -0.864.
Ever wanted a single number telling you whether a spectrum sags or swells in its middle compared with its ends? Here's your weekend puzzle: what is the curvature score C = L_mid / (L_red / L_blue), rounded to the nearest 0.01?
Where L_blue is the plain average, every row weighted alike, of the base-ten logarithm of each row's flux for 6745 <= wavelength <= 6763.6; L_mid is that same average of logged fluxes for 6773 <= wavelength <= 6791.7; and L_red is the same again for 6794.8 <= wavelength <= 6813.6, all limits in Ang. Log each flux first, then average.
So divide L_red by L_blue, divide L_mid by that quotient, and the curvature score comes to 1.41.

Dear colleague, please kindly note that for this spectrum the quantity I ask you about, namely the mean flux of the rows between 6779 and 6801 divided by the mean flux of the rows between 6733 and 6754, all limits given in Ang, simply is 1.00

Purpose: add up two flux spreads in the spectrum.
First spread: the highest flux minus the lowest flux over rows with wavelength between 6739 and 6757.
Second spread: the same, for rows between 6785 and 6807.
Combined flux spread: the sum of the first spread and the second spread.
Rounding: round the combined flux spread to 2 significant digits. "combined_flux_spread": 7.8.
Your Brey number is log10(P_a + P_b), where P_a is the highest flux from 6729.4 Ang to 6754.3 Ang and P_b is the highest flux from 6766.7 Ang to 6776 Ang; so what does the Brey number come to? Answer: 1.74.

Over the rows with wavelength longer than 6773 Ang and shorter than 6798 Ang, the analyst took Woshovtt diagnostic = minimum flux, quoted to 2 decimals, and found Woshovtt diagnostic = 24.33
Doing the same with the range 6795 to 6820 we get 23.39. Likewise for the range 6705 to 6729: 23.41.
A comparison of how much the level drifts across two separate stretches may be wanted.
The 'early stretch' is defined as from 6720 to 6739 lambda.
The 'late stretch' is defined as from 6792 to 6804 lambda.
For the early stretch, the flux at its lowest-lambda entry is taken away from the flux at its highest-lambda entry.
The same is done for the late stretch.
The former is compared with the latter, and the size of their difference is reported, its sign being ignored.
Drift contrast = 2.2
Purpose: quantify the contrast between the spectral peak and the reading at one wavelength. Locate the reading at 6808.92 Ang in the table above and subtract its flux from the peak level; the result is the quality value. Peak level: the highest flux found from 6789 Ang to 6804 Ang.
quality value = 1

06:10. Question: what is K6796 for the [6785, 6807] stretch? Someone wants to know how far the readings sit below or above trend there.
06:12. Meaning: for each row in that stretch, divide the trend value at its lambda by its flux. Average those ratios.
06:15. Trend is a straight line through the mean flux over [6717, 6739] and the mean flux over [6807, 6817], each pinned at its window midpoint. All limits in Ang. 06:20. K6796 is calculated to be 1.05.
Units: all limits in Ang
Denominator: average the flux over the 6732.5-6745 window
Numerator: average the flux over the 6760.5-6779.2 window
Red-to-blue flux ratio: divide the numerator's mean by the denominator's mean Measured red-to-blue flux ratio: 0.99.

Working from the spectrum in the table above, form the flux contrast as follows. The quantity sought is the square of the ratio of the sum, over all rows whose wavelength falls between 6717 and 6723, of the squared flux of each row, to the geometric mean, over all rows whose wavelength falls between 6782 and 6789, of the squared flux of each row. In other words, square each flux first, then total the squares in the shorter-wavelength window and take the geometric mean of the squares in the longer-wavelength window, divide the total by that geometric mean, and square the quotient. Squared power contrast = 3.9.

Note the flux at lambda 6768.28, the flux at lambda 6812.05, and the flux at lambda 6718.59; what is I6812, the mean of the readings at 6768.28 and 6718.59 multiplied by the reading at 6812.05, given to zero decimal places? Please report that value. 660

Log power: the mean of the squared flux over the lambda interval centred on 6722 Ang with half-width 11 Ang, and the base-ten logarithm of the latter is 2.82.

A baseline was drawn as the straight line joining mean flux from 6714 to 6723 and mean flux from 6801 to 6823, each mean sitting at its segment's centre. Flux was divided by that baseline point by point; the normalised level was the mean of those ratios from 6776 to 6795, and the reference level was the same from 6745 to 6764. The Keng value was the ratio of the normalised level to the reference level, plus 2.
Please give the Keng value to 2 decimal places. 3.01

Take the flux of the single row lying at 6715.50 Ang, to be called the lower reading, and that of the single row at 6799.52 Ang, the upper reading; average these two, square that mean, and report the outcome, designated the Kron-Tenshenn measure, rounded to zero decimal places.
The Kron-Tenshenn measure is 548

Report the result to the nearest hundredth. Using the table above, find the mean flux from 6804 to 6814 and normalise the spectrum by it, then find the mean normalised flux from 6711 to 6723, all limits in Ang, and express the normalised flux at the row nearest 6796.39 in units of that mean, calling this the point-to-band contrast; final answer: 1.00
